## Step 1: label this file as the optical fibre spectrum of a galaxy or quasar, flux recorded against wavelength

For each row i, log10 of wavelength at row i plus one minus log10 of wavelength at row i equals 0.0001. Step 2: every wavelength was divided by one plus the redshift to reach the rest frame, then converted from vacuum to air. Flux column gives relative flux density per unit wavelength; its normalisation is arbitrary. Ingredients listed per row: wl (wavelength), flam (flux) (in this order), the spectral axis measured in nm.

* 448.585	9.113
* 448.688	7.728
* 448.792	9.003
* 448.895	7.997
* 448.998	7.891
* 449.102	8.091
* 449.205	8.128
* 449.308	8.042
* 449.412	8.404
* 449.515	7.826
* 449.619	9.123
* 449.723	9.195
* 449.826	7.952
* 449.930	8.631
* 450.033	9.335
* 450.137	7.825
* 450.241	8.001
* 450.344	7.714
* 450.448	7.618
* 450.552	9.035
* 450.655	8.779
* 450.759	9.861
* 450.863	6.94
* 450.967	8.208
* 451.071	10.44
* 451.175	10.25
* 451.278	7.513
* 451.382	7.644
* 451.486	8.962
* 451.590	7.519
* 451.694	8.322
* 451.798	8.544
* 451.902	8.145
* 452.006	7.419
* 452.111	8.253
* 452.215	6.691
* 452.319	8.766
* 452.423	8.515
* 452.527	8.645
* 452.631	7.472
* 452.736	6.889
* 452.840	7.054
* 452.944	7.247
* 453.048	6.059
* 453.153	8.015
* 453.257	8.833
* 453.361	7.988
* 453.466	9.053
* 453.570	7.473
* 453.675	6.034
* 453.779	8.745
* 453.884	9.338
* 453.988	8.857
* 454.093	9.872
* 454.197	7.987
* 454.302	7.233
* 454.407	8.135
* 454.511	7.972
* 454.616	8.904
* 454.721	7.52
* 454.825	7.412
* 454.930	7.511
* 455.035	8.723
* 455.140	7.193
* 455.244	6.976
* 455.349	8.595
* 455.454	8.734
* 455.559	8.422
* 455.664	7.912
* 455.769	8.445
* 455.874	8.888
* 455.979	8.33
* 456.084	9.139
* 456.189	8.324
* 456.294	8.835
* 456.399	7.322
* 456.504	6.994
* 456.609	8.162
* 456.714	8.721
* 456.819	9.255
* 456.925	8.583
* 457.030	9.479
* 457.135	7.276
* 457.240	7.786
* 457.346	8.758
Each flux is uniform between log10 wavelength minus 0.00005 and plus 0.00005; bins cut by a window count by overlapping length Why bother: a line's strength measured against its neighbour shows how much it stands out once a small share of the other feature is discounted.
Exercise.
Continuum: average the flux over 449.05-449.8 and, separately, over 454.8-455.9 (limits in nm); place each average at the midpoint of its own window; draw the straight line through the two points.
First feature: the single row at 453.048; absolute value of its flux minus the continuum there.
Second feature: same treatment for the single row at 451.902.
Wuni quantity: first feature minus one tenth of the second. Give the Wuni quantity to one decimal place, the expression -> 2.1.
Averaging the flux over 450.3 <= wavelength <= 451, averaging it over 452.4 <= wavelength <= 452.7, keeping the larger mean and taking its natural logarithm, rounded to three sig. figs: 2.12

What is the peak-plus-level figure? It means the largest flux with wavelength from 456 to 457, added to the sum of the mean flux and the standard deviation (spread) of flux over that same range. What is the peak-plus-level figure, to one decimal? 18.4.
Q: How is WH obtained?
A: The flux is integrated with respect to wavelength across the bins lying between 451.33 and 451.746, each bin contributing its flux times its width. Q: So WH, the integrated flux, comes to 3.37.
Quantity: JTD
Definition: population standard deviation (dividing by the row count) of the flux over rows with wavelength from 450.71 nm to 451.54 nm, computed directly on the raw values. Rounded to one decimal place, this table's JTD 1.3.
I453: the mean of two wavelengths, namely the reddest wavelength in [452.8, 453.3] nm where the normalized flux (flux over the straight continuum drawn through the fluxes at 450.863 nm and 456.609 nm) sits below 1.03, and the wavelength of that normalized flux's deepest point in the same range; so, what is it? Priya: 453.05 nm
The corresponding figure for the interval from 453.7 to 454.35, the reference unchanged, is 454.30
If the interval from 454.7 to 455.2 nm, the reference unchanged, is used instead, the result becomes 455.14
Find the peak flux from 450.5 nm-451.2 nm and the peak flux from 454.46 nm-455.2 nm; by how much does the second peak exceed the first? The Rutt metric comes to -1.5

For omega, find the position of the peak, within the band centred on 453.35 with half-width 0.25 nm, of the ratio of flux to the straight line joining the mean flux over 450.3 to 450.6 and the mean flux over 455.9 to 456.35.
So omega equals 453.466 nm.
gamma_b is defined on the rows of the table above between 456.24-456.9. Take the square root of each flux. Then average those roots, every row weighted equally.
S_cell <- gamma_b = 2.86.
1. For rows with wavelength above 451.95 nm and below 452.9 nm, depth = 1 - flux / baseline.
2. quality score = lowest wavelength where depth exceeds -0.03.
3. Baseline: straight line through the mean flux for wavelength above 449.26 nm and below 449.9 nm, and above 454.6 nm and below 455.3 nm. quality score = 452.006 nm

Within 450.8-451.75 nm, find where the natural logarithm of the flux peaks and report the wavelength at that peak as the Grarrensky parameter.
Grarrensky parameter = 451.071 nm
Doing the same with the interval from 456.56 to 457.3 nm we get 457.030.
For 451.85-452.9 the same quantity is 452.319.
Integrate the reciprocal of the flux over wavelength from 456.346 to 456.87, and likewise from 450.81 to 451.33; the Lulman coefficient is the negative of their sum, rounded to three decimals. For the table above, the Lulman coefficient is -0.127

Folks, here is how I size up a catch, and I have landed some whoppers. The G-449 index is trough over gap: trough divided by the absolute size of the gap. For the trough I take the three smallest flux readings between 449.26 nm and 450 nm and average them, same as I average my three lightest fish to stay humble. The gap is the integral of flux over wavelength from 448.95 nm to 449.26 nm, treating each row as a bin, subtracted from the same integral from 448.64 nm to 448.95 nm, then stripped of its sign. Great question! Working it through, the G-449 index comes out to 128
